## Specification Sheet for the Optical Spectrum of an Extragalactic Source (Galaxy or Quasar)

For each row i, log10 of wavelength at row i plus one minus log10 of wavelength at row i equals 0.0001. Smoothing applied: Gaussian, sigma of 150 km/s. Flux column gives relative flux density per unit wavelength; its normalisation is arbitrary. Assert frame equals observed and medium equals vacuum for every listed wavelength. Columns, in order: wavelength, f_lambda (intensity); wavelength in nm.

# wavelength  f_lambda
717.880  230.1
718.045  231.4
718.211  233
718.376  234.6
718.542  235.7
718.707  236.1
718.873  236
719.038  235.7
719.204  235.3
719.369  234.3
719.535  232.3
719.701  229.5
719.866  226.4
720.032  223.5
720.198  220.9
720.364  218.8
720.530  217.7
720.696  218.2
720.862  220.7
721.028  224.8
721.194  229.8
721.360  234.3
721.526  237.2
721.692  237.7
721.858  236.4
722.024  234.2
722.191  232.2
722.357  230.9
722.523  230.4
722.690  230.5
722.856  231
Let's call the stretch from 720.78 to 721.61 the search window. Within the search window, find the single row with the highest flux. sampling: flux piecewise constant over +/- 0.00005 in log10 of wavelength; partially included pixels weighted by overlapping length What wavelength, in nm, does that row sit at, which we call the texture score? 721.526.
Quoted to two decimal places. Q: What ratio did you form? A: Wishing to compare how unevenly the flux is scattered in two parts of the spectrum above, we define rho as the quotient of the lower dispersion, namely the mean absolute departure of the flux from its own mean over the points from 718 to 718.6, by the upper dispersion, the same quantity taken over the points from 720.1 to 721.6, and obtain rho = 0.24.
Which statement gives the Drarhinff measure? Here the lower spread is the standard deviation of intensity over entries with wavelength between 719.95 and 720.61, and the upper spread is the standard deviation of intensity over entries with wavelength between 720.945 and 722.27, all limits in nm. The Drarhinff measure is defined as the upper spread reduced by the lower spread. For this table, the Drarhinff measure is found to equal 1.8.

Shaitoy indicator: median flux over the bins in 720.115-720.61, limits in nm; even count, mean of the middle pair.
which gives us 218.8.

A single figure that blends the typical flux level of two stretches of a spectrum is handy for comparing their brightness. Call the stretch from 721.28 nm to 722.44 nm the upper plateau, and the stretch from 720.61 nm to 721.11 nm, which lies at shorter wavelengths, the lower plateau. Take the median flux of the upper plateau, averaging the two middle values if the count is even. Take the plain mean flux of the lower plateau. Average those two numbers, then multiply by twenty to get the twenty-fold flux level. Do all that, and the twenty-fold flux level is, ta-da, 4555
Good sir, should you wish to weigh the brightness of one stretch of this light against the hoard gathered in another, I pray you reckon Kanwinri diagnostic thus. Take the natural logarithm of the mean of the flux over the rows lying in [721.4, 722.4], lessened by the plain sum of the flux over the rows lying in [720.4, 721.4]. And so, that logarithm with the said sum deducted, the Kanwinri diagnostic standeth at -1340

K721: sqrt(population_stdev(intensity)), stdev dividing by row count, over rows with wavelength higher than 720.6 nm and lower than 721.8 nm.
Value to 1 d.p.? 2.7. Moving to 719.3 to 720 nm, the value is 1.7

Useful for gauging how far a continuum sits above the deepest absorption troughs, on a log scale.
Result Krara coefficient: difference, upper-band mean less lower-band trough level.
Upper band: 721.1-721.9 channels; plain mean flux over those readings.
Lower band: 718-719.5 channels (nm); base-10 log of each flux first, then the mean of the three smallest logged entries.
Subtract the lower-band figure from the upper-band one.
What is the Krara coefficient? 233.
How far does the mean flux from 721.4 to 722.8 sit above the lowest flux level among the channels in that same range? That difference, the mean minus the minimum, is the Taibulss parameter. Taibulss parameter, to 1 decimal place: 3.3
